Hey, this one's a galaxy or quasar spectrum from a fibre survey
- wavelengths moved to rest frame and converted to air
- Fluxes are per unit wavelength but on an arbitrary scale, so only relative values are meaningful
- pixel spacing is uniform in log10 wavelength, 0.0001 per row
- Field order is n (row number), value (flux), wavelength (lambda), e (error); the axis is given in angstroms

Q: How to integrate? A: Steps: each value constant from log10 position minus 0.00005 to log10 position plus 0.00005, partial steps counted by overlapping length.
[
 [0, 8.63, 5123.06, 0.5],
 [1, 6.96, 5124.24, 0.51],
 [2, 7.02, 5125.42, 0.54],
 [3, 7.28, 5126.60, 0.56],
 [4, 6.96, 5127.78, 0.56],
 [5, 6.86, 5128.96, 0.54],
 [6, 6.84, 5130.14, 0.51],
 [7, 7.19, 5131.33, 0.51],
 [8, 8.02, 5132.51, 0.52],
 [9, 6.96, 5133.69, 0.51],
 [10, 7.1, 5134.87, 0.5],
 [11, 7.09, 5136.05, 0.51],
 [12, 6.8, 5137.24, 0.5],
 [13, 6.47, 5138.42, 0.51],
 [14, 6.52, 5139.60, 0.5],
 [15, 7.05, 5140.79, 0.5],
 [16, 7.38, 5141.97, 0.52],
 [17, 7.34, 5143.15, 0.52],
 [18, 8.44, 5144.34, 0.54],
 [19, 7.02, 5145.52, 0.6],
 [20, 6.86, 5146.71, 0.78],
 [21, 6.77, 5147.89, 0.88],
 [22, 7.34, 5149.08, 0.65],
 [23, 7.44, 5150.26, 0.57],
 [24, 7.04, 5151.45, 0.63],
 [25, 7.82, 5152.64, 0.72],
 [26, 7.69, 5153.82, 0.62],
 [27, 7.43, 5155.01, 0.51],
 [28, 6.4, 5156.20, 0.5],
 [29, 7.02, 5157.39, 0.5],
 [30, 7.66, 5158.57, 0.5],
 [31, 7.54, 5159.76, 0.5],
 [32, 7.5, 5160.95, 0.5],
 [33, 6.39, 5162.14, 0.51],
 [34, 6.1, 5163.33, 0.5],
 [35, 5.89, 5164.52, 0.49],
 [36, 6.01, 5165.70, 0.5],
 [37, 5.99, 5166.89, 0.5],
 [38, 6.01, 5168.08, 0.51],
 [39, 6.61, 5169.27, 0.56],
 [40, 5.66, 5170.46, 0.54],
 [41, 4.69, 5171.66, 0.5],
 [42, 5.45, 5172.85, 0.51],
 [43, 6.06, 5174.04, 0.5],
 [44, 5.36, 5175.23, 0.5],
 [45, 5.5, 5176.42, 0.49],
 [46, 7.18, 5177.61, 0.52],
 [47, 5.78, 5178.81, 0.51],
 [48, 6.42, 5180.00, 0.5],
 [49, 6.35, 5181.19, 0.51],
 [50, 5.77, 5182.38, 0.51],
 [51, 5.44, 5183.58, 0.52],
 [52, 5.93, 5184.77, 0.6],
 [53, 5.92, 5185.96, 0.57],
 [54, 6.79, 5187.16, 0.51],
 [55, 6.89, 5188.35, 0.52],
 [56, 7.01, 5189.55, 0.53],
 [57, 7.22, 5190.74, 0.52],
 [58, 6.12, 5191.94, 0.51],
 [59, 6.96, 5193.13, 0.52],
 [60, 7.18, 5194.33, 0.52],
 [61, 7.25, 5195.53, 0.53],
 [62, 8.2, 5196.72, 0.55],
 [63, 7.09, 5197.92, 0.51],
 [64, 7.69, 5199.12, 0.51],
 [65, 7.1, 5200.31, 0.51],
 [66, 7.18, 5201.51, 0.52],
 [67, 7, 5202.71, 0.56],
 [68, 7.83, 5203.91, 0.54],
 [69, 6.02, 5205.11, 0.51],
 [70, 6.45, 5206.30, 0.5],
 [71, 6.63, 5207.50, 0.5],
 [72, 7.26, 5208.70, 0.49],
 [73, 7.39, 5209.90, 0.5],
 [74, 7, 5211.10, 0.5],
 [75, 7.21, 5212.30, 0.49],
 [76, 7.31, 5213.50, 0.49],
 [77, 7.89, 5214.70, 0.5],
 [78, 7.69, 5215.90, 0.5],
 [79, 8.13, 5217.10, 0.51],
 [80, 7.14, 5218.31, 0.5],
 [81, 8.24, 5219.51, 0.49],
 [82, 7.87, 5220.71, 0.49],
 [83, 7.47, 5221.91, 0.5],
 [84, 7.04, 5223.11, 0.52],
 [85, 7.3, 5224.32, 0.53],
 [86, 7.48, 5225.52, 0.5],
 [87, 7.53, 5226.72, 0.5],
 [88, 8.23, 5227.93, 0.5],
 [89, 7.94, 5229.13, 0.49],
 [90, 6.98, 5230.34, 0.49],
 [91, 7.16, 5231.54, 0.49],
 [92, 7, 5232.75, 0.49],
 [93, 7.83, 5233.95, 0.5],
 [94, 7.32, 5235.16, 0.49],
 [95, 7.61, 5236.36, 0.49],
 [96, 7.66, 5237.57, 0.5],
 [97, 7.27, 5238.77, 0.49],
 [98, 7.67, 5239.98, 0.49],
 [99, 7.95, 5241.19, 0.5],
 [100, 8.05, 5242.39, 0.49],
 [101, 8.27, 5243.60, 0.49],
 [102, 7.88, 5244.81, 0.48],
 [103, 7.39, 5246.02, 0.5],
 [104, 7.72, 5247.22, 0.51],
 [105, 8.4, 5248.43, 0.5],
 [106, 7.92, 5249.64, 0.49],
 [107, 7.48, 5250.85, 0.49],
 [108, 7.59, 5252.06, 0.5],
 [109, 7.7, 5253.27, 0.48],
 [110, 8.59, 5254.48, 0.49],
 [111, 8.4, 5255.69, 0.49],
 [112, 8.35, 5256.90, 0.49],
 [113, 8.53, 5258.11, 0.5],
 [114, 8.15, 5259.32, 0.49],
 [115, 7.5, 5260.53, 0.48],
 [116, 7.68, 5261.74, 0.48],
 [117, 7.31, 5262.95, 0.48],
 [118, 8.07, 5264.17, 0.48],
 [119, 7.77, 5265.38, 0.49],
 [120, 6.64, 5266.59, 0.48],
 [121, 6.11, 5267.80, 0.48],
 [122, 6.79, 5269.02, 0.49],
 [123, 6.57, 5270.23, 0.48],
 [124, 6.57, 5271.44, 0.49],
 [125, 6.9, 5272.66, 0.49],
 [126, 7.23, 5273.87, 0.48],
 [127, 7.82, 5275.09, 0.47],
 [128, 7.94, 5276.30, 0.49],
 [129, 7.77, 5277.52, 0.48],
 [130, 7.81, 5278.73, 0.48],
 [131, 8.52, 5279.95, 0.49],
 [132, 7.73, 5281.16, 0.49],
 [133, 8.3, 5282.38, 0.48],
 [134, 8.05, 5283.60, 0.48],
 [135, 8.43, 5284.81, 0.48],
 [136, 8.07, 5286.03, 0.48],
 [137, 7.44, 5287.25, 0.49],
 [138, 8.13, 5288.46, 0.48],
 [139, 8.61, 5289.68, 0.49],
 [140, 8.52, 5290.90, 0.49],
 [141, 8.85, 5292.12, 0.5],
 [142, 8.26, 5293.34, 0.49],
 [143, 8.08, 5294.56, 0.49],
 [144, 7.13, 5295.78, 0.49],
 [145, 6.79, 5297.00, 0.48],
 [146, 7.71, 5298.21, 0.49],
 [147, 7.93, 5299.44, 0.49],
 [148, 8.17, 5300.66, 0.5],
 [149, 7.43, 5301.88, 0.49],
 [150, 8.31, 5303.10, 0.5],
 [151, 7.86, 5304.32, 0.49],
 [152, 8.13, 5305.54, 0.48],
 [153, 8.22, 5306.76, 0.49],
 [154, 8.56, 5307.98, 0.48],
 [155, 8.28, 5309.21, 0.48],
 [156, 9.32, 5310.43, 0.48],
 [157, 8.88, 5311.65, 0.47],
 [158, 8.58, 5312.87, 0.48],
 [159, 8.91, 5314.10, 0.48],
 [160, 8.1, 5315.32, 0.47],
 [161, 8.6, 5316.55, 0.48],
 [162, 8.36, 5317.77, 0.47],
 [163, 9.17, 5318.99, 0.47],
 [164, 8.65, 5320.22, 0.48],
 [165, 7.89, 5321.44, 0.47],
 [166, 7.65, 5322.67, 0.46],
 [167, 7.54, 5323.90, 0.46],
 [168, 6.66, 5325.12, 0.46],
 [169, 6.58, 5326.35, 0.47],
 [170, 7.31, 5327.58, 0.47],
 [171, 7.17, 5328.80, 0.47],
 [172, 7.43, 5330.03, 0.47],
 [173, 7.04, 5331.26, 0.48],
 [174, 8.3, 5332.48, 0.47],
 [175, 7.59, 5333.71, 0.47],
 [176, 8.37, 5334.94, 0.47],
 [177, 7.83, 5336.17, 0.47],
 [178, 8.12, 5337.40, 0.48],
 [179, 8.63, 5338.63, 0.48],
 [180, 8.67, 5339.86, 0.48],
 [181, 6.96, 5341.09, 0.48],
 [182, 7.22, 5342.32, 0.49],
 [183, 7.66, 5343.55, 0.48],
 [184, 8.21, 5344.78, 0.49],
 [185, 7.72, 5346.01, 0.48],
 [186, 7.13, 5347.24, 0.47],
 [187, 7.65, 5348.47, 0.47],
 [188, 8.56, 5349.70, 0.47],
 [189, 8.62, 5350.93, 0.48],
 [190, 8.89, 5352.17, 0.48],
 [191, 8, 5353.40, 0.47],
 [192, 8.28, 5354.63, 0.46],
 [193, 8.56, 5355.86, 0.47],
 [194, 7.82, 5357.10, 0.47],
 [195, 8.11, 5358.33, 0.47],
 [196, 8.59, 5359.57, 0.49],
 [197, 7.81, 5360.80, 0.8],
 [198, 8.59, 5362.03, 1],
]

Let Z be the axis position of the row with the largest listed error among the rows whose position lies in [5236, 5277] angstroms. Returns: 5247.22 angstroms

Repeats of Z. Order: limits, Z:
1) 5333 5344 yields 5342.32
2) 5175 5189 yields 5184.77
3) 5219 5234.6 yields 5224.32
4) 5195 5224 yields 5202.71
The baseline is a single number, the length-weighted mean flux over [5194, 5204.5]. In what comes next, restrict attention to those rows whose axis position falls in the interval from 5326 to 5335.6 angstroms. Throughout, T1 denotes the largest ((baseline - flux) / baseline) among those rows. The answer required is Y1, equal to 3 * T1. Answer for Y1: 0.3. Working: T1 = 0.11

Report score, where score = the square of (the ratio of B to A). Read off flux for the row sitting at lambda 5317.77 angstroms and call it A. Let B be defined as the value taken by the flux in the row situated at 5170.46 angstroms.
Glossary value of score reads 0.46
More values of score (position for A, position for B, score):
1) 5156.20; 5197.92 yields 1.23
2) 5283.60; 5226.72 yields 0.87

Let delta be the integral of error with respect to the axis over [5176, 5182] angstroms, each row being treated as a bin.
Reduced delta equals 3.04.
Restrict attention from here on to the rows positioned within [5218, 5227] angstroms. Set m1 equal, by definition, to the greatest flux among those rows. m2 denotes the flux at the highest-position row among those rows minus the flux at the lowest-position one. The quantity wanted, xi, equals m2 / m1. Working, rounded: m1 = 8.24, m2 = 0.4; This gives 0.05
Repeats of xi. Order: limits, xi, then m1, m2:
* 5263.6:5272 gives -0.19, 8.07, -1.5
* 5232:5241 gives 0.09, 7.83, 0.7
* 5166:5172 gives -0.20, 6.61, -1.3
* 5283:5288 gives -0.07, 8.43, -0.6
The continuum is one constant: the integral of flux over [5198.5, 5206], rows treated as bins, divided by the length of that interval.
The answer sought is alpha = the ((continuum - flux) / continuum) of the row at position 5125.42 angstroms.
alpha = 0.01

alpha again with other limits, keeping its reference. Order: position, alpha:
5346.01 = -0.09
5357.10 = -0.10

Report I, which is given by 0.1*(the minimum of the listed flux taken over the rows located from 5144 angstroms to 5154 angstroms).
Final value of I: 0.677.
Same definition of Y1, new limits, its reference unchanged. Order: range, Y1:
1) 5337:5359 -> 0.2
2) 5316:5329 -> 0.3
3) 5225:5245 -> 0.2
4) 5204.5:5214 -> 0.6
